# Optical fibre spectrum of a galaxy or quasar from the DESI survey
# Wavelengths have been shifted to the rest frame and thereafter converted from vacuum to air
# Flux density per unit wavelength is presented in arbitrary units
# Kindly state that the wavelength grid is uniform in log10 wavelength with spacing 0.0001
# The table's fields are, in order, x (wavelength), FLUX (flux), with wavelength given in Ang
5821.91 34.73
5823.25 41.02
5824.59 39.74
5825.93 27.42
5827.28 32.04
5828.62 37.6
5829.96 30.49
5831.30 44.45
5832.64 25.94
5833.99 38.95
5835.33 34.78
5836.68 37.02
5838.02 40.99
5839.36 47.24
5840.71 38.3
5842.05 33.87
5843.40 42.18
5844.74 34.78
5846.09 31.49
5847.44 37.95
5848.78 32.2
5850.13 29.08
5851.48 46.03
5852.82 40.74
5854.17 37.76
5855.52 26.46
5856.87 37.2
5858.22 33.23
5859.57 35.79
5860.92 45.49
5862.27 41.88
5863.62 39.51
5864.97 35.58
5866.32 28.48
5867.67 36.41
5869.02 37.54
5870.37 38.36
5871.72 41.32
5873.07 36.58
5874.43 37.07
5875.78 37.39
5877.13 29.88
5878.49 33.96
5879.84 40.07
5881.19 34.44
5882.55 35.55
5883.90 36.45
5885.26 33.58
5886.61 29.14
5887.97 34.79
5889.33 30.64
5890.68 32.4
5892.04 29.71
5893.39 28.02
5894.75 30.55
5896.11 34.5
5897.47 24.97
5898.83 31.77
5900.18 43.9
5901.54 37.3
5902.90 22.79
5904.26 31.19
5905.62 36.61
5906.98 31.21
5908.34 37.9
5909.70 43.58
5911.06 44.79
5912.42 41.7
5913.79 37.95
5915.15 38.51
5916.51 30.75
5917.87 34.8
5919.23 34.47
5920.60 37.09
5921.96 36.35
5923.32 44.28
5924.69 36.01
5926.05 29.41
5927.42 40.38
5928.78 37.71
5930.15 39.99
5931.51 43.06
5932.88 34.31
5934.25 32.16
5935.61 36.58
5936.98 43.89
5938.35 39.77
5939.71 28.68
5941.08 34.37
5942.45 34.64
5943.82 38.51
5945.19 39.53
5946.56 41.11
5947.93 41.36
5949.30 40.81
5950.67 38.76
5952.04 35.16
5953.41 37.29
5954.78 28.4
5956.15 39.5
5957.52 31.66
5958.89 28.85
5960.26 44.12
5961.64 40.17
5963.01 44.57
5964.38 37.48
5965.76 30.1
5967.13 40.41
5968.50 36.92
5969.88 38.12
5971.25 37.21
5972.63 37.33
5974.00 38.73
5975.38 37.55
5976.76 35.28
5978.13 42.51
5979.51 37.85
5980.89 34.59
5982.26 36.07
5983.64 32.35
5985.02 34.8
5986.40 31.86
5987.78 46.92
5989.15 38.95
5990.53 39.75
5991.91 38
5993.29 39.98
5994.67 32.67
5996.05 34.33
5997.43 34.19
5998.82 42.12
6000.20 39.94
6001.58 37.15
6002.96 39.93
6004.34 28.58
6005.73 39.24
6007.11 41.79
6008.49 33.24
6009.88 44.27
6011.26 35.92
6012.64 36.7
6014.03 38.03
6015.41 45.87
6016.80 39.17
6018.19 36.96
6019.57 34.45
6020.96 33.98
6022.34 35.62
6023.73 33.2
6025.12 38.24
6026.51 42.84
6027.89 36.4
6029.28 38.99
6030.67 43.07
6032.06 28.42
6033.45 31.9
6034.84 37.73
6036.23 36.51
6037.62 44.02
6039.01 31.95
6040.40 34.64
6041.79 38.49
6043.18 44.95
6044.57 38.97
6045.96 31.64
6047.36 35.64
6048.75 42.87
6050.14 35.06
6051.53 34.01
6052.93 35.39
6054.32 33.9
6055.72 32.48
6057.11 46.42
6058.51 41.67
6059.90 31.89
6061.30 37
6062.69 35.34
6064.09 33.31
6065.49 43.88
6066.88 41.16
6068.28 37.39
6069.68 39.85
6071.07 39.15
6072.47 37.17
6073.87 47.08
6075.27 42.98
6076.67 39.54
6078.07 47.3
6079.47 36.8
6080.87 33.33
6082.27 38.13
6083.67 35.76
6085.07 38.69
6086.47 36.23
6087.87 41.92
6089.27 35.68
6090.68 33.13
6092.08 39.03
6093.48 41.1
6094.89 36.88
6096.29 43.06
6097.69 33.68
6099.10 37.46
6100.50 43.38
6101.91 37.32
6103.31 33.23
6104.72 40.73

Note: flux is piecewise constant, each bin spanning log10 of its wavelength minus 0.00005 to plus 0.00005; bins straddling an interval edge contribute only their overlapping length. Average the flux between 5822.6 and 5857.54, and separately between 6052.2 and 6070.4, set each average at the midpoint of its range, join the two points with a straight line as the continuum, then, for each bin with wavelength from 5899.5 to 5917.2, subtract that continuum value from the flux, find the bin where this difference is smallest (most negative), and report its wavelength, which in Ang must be 5902.90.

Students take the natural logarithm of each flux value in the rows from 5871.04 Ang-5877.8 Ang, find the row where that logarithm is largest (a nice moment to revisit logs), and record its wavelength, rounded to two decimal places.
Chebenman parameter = 5871.72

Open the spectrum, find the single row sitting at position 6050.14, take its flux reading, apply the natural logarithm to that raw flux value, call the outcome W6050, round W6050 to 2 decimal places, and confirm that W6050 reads 3.56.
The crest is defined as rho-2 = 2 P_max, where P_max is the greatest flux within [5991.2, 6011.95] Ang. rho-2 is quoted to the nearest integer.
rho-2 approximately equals 89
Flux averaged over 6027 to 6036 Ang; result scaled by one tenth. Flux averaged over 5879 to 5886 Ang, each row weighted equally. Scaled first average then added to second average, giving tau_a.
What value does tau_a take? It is 39.6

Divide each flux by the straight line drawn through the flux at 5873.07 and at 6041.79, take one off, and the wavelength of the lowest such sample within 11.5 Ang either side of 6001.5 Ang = 6004.34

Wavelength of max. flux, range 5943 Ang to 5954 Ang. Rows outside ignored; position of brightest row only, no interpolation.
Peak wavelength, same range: 5947.93 Ang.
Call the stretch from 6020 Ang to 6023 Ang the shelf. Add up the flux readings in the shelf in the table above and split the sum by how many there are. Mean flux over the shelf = 34.8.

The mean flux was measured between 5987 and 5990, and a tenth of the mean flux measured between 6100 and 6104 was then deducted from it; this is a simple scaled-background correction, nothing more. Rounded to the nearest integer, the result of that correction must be 39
